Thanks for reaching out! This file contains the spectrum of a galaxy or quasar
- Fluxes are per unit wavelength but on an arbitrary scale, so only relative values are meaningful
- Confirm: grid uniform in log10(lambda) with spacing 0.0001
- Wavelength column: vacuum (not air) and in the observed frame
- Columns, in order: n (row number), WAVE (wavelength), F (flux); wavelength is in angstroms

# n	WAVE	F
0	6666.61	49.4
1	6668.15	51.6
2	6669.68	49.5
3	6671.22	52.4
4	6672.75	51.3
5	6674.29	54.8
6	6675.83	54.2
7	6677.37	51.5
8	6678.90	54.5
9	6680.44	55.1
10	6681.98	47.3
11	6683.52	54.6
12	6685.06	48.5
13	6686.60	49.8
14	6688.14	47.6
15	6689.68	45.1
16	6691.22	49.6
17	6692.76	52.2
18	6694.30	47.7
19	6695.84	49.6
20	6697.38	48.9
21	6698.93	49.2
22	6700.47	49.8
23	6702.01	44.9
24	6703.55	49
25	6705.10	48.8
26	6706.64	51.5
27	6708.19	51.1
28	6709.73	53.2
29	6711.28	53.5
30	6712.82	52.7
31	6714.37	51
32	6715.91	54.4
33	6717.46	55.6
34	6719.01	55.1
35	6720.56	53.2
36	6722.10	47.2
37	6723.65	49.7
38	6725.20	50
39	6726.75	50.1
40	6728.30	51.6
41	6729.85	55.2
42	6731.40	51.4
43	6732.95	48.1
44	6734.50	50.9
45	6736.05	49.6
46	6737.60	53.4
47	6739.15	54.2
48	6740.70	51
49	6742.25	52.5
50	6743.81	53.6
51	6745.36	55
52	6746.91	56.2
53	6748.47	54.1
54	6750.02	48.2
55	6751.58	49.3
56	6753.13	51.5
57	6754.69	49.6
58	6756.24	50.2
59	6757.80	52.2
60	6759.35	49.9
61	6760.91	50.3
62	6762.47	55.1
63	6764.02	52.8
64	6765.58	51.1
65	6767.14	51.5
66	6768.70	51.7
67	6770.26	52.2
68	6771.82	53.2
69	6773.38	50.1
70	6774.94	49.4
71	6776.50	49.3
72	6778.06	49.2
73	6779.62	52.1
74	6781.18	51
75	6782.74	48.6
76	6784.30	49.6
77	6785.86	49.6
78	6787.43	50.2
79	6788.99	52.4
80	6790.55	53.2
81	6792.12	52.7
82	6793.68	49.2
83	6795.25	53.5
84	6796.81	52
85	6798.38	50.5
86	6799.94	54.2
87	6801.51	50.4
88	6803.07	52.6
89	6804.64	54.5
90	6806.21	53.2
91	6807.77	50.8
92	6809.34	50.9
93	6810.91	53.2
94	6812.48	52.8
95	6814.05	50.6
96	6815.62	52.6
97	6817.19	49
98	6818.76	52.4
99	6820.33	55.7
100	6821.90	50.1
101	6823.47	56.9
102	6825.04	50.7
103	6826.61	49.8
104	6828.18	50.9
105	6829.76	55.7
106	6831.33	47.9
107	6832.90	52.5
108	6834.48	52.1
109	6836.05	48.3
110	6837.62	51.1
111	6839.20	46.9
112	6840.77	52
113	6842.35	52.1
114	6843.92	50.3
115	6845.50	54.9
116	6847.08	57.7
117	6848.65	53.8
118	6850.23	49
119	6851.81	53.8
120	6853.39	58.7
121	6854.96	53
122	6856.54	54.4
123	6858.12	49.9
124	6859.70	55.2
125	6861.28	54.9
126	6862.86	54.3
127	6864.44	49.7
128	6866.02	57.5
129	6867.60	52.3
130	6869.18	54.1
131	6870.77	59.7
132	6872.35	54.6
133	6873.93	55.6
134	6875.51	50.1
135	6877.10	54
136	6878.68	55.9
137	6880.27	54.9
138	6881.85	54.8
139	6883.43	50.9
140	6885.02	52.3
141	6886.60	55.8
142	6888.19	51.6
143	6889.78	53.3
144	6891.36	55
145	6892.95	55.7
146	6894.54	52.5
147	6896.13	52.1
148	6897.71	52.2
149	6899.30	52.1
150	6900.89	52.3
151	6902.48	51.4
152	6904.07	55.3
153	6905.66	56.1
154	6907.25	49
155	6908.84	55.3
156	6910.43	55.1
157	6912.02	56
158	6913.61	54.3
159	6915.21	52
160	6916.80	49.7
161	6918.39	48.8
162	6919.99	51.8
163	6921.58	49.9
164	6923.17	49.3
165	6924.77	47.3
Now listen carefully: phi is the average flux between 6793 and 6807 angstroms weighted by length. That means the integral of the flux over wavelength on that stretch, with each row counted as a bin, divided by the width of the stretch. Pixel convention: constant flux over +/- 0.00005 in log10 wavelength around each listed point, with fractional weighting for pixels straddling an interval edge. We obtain 52.3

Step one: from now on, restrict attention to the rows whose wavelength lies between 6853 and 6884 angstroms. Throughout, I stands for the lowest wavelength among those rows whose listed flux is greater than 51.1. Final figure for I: 6853.39 angstroms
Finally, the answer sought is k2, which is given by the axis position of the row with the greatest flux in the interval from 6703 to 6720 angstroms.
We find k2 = 6717.46 angstroms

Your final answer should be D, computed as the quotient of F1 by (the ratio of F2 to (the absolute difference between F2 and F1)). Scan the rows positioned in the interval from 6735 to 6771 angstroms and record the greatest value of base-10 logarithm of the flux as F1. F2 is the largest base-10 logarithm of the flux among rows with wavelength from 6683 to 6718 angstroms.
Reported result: 0.005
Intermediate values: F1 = 1.75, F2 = 1.75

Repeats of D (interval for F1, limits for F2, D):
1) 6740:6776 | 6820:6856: 0.019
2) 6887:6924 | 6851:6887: 0.027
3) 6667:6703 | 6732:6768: 0.009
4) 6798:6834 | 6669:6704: 0.014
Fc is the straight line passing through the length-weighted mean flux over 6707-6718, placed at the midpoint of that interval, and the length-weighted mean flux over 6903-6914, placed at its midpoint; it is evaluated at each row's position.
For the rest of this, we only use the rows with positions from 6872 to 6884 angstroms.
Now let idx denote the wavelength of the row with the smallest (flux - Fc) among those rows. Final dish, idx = 6875.51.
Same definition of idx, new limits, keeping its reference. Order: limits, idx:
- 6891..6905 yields 6902.48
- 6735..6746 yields 6736.05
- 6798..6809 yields 6801.51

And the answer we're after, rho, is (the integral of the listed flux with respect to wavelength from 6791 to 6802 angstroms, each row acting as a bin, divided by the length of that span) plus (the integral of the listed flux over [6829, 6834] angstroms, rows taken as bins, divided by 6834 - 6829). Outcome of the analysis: 104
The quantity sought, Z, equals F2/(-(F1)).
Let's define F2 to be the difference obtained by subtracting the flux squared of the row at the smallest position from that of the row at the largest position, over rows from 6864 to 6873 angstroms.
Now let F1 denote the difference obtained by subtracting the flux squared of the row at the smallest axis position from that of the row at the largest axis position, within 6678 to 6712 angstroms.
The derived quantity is 4.7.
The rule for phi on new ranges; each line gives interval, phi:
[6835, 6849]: 51.9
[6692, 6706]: 48.9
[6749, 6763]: 50.7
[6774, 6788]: 49.9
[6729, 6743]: 51.8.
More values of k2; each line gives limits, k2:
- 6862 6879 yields 6870.77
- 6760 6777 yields 6762.47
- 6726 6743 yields 6729.85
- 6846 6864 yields 6853.39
